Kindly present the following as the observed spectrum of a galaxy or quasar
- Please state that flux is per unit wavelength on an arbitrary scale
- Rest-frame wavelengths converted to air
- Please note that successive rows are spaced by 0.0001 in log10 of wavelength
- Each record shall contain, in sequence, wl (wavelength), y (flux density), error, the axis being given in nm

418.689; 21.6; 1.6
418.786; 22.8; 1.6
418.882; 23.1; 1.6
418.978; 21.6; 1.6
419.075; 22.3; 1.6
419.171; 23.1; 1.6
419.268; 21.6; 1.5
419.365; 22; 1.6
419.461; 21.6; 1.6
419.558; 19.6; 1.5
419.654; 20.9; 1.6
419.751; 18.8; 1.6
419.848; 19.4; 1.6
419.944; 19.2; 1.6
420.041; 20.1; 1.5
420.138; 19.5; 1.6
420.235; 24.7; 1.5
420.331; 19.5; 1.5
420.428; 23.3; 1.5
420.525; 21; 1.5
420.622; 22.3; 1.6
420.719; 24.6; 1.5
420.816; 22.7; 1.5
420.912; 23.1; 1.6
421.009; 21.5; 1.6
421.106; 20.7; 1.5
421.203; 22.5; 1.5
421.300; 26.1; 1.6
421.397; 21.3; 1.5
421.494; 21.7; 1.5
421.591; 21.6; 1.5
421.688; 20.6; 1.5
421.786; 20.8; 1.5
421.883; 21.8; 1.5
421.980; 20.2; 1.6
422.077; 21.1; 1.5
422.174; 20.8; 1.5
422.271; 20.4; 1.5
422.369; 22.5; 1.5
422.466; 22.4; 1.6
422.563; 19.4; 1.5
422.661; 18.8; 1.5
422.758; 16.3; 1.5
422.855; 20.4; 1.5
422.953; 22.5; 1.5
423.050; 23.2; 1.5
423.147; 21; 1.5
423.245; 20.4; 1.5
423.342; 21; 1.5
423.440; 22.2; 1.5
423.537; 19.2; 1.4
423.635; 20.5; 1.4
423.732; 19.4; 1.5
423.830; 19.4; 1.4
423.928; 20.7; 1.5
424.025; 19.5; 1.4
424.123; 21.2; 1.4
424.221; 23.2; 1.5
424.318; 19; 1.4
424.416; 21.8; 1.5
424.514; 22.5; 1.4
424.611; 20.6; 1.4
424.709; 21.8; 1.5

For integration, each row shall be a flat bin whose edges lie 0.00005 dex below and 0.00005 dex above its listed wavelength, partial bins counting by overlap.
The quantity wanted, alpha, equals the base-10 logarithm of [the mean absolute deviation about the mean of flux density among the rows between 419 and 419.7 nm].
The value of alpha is -0.12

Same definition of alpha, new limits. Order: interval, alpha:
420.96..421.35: 0.23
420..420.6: 0.25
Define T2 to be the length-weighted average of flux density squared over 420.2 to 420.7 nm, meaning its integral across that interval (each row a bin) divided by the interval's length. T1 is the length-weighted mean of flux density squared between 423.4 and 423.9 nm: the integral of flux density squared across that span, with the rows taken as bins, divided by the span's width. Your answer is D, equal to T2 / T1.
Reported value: 1.23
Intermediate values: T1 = 406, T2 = 498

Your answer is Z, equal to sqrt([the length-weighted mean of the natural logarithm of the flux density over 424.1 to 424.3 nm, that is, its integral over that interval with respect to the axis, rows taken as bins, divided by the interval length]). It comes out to 1.76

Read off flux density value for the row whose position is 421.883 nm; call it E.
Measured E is 21.8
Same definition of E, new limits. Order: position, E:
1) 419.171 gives 23.1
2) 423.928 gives 20.7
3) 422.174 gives 20.8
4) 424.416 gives 21.8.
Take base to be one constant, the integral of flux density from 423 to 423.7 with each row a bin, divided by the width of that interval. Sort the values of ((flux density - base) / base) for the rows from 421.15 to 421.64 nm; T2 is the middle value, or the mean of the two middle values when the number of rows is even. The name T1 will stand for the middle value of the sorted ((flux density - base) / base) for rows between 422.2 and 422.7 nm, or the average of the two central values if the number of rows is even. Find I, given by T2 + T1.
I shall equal 0.00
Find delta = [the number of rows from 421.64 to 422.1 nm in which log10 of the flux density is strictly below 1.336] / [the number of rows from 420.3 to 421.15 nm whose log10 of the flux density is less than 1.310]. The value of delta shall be 4.0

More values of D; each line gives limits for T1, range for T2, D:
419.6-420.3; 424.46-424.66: 1.12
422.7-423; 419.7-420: 0.93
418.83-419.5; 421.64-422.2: 0.88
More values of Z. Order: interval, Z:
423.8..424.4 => 1.74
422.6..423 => 1.72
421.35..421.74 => 1.75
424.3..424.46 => 1.74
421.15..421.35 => 1.78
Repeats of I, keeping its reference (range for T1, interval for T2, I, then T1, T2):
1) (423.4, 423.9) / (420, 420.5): -0.12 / -0.079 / -0.05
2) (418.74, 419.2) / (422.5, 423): 0.00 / 0.083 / -0.08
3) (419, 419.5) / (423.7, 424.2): -0.03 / 0.045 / -0.07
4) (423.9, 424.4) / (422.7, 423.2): -0.02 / -0.017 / 0.00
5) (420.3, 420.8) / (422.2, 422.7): 0.03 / 0.059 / -0.03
